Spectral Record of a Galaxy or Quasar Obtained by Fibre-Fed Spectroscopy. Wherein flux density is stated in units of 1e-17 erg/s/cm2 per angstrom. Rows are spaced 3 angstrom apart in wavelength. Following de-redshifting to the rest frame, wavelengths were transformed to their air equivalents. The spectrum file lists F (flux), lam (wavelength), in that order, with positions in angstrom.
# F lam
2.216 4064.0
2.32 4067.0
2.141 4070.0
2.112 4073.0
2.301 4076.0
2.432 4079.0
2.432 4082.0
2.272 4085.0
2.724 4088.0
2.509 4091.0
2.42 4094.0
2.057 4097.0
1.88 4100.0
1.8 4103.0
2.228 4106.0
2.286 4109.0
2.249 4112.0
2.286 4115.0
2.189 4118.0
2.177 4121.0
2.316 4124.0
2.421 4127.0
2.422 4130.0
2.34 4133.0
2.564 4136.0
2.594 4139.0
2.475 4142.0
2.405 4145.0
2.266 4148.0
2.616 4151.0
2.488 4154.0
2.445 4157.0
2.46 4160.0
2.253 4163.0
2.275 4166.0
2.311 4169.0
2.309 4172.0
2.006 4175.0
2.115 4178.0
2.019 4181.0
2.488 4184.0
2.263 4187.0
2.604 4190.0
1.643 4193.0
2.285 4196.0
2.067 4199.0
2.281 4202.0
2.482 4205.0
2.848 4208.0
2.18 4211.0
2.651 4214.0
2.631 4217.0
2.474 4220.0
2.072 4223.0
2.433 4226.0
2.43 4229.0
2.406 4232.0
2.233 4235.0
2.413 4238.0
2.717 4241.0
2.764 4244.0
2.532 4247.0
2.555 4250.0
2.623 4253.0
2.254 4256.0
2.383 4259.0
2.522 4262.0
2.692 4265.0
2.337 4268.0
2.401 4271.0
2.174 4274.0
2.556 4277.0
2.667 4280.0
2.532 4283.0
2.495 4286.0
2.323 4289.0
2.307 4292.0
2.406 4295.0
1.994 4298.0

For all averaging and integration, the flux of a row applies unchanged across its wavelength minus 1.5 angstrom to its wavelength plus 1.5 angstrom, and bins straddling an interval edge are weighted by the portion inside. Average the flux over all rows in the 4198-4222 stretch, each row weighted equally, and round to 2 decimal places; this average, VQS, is 2.45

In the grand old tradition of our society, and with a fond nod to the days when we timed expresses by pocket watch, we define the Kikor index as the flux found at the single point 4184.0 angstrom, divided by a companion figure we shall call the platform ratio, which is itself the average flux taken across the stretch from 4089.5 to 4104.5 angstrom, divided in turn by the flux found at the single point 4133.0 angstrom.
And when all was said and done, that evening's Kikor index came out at 2.7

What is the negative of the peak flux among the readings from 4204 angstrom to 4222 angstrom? -2.85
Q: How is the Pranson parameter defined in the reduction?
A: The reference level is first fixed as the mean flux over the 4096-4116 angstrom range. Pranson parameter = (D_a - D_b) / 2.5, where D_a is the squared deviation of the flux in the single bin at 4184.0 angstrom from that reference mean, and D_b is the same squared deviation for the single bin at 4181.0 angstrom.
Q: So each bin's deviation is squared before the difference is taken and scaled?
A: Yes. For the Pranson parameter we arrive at 0.05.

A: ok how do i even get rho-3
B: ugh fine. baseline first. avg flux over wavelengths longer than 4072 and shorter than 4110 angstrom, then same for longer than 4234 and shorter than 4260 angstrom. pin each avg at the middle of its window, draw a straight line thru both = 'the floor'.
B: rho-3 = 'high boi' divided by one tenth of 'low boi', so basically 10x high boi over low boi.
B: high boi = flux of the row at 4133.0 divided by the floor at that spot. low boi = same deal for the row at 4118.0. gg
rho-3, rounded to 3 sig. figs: 10.6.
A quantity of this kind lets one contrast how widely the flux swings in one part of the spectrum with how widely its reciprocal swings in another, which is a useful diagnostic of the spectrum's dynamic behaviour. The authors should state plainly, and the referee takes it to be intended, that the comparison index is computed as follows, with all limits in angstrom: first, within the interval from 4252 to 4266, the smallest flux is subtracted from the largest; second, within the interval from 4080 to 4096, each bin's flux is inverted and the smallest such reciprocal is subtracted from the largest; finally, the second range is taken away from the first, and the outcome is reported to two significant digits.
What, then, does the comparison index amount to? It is 0.36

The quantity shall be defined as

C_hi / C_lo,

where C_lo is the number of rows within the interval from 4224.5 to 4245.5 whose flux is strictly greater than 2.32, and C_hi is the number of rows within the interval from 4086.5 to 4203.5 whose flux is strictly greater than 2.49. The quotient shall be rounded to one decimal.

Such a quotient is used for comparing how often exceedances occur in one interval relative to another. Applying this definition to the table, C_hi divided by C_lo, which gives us 1.0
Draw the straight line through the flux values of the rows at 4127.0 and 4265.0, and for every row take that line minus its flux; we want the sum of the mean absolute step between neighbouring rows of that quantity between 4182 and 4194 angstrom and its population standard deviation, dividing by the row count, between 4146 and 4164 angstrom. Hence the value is 0.64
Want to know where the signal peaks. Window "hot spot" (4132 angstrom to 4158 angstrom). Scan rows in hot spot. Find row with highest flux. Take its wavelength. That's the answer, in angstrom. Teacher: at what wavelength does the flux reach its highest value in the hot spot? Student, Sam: 4151.0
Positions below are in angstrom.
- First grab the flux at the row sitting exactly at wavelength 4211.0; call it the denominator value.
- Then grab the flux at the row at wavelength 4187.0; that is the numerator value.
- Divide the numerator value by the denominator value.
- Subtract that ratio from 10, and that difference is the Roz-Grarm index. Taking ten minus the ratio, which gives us 8.96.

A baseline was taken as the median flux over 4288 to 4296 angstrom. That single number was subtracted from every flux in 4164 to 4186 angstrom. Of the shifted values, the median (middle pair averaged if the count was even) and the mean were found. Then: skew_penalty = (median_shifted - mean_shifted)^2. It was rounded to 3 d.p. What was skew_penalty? 0.003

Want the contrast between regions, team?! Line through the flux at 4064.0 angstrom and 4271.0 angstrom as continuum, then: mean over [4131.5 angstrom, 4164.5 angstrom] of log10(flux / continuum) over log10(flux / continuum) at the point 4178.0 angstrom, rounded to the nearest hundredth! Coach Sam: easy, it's -0.70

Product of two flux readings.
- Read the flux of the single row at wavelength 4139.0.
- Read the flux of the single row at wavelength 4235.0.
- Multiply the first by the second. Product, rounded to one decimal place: 5.8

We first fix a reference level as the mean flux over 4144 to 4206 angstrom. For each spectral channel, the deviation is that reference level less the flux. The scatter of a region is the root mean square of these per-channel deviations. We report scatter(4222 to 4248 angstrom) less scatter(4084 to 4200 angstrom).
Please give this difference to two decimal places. 0.03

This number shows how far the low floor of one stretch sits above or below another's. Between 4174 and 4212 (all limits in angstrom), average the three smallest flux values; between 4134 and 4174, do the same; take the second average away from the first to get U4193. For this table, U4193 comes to -0.38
